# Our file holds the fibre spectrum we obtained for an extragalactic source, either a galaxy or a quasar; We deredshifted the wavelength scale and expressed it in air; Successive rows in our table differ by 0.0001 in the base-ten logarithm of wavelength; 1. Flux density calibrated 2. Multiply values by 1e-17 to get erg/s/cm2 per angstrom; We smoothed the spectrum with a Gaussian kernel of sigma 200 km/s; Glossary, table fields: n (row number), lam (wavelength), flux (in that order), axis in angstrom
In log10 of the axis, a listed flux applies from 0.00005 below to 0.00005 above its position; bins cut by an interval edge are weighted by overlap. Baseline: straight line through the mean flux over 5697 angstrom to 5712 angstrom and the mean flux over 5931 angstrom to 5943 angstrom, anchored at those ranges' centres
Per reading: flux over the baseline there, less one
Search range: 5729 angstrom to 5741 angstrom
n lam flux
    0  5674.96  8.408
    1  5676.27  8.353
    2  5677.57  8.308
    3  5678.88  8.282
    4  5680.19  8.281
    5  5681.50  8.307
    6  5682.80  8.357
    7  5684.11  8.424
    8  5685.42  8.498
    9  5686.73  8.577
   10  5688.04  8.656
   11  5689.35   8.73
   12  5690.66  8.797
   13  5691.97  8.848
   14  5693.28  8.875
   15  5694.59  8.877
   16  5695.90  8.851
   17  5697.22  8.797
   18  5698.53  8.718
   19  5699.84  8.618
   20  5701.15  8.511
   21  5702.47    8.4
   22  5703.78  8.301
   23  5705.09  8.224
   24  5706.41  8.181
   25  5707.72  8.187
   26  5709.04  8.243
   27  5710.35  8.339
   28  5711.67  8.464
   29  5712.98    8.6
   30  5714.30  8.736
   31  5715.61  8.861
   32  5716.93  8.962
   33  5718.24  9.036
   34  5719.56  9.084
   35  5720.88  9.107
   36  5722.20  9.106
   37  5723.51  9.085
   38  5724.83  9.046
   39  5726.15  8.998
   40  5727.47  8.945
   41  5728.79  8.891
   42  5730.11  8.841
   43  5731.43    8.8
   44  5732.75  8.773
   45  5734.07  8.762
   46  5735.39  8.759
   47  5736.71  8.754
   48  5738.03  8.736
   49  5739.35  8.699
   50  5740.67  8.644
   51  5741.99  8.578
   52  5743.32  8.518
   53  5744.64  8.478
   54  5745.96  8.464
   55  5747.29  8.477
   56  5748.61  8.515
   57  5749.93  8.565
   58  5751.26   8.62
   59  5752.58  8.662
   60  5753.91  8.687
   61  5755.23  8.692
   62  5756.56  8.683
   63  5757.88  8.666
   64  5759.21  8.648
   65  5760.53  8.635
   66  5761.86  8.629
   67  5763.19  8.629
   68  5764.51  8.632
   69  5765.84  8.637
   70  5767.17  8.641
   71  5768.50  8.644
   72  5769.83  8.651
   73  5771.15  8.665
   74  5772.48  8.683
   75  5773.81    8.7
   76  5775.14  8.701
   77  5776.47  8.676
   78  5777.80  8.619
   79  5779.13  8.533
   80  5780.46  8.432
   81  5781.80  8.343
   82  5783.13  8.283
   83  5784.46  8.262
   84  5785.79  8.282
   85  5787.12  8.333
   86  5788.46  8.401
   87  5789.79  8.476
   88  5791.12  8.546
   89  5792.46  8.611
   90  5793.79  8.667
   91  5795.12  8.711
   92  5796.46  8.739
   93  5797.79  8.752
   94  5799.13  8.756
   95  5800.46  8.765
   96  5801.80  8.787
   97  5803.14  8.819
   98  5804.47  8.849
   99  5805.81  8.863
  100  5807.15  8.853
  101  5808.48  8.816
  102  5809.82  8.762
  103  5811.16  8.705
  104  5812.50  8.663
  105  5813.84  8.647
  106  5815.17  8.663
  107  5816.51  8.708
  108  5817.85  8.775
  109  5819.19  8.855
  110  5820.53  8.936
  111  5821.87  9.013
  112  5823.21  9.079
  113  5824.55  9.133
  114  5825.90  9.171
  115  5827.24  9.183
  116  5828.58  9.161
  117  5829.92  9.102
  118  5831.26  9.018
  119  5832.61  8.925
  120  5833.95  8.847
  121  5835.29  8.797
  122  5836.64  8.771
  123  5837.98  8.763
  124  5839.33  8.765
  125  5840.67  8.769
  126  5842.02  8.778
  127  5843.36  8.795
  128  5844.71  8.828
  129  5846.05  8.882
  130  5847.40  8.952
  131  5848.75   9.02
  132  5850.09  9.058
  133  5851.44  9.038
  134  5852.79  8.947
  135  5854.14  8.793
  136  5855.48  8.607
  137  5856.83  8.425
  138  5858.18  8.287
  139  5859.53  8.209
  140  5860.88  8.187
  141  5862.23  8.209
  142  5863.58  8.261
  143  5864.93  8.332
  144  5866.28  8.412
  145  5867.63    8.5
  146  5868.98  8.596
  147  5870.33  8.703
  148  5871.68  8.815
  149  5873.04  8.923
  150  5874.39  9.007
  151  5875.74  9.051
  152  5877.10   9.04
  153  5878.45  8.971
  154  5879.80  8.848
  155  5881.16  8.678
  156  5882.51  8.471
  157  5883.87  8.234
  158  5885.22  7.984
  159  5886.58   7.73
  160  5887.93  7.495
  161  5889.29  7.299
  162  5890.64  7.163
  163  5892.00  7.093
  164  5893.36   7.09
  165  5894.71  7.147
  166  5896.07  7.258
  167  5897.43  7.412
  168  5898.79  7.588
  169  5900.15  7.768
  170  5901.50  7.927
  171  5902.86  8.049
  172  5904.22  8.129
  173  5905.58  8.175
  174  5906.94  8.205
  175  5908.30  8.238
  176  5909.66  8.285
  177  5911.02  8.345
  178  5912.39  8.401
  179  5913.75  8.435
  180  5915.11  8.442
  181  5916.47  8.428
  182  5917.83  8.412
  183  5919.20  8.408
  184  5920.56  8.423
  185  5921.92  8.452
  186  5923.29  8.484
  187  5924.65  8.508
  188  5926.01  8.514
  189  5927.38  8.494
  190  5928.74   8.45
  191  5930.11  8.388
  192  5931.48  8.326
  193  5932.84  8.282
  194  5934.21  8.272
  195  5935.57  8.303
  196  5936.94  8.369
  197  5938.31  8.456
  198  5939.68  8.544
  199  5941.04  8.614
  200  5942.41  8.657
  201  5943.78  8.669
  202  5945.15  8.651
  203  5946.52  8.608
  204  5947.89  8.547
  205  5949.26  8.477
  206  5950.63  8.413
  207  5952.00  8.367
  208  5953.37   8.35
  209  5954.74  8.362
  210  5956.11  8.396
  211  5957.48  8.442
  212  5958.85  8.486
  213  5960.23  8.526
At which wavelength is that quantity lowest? 5740.67 angstrom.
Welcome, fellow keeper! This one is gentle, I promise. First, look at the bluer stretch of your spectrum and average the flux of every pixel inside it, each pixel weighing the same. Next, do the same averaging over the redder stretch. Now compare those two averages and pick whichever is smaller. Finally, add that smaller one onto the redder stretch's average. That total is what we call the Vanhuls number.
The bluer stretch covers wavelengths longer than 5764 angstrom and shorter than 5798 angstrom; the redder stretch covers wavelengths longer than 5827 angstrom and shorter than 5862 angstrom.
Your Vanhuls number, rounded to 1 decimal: 17.4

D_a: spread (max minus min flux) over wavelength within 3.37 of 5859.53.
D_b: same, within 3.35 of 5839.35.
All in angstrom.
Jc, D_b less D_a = -0.22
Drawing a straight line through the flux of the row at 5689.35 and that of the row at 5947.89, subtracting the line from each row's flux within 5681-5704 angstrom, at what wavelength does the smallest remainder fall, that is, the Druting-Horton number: 5681.50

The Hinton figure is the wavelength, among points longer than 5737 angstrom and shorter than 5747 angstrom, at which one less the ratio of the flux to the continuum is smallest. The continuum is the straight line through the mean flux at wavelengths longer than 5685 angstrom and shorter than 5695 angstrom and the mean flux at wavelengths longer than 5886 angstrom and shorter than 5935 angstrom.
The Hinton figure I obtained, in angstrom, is 5738.03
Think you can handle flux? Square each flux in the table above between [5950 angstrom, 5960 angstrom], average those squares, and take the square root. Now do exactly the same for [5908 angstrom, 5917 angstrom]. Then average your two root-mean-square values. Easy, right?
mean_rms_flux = 8.39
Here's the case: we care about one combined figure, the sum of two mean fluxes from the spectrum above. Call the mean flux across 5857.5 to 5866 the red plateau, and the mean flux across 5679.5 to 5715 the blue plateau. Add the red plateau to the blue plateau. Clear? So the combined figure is 16.8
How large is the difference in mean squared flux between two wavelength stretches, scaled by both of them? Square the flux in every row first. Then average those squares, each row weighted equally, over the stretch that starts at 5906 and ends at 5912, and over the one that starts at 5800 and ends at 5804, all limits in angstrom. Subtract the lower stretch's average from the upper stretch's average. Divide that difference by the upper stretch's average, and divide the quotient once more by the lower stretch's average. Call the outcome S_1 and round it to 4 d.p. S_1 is -0.0017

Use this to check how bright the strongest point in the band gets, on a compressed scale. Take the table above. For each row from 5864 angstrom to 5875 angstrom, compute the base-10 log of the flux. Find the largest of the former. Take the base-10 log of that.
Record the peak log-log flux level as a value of -0.020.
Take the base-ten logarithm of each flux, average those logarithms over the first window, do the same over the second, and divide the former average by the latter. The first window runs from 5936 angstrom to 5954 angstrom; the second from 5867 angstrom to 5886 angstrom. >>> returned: 0.990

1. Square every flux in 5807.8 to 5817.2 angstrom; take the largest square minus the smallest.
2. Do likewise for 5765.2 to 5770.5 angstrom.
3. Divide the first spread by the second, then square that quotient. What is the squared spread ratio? 149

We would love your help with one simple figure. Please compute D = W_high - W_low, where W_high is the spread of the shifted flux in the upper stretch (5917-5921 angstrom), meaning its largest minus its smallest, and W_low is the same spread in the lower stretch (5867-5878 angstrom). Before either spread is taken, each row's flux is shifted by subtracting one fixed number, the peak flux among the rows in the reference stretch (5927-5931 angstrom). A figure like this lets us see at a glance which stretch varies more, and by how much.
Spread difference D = -0.54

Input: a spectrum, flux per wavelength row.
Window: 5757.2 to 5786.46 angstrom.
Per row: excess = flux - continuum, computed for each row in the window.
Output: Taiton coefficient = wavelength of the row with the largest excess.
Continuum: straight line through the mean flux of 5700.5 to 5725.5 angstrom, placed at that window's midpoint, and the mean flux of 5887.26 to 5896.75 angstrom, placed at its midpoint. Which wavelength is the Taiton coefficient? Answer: 5775.14 angstrom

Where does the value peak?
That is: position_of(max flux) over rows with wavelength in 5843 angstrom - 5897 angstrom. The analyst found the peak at 5850.09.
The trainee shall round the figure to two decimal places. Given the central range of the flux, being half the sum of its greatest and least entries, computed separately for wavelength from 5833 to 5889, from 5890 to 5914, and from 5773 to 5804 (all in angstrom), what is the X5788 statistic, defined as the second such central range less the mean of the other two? -0.65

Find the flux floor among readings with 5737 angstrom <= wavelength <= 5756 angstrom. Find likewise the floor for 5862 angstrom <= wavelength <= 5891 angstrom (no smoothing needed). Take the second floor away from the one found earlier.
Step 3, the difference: 1.3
